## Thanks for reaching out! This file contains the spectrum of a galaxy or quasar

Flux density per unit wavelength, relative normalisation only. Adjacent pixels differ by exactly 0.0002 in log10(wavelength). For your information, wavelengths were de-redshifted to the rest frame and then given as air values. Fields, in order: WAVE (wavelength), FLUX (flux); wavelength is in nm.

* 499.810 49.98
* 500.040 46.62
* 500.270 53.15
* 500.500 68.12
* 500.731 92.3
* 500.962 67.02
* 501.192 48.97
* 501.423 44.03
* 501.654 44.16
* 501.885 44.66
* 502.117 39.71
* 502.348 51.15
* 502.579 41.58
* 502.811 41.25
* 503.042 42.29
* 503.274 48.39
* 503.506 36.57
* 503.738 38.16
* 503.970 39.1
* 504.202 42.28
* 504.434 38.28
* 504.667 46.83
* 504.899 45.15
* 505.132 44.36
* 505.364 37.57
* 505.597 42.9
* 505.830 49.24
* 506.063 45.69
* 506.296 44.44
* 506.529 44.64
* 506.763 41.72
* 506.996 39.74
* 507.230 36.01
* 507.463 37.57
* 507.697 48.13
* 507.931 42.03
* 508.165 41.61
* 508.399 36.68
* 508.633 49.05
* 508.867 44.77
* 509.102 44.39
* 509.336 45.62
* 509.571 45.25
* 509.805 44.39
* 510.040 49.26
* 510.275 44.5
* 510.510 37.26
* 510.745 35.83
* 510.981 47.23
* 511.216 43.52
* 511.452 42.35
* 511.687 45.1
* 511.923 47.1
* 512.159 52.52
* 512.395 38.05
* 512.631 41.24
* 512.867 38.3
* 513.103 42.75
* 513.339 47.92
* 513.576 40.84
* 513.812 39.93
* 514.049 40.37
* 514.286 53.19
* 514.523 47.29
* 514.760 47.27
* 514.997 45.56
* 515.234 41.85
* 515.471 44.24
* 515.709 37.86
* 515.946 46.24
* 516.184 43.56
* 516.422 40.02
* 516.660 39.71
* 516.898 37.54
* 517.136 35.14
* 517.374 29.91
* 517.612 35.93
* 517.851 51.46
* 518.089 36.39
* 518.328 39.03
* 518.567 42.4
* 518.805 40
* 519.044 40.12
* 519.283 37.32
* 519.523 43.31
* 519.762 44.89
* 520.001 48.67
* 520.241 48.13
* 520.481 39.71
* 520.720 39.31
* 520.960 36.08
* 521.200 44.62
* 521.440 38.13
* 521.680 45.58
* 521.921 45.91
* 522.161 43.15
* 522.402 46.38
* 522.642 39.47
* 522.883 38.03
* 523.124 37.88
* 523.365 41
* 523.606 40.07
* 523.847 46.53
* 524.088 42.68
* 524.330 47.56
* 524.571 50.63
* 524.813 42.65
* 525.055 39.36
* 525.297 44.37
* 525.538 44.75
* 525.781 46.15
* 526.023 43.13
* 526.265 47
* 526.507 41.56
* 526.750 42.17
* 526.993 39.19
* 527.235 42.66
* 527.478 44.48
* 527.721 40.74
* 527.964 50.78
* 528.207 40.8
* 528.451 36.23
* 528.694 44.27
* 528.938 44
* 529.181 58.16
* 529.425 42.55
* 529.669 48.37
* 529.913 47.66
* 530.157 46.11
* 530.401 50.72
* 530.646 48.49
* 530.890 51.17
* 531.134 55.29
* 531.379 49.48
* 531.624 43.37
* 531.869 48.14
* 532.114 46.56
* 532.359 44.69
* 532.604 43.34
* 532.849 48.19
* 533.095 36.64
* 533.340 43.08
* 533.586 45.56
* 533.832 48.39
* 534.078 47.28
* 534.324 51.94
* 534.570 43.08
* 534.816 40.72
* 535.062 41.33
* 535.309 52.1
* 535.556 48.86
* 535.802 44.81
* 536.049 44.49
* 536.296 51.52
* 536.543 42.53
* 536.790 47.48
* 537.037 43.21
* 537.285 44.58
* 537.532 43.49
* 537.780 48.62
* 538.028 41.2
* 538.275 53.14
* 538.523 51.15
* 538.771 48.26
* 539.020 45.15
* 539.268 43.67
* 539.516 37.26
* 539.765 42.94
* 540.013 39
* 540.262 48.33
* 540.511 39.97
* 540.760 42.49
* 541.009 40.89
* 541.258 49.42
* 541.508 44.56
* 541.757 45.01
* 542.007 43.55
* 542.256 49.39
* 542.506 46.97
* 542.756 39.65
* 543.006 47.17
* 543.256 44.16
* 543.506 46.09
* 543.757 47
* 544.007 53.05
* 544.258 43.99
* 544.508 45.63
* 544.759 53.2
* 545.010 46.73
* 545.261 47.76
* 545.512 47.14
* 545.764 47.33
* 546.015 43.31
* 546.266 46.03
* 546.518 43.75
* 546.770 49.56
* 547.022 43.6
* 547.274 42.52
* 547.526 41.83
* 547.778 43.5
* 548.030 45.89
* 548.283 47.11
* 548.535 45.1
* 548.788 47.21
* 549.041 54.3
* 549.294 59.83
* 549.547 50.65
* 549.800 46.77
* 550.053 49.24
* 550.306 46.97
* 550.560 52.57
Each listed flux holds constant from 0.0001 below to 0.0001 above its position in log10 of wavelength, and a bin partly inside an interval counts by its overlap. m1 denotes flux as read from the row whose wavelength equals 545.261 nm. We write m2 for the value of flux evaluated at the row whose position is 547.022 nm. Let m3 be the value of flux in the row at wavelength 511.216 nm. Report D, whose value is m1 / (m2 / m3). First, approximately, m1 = 47.76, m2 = 43.6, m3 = 43.52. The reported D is 48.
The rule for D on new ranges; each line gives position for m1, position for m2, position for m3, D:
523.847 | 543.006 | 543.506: 45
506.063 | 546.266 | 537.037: 43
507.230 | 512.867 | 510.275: 42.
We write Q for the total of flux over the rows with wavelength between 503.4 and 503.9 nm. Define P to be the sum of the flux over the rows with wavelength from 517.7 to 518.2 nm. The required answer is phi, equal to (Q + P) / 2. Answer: 81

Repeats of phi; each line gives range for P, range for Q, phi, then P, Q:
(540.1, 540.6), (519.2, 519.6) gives 84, 88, 81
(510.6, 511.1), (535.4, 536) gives 88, 83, 94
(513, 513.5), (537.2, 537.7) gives 89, 91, 88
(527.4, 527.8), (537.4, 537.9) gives 89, 85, 92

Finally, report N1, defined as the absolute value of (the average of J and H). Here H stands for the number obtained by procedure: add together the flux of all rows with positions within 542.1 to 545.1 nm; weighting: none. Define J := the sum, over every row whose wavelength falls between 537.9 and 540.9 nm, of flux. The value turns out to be 548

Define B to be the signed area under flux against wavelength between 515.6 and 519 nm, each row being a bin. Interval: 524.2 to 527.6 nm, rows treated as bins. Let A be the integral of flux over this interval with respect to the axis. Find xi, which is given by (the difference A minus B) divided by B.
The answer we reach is 0.11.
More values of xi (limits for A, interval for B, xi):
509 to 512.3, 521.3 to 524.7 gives 0.00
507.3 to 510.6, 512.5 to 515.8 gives 0.00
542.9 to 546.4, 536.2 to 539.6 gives 0.06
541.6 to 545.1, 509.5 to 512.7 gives 0.16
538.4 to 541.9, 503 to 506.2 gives 0.13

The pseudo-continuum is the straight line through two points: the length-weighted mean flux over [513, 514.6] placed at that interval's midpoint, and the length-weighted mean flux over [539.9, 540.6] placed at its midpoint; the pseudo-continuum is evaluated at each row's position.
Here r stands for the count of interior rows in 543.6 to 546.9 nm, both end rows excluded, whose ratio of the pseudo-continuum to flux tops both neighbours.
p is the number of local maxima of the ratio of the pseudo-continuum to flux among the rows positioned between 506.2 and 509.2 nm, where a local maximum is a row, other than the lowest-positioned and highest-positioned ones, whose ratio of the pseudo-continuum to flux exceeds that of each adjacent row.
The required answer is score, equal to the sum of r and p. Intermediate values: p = 2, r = 5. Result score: 7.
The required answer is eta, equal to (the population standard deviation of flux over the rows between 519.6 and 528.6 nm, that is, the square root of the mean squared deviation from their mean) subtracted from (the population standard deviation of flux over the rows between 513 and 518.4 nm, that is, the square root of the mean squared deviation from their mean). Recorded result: 1.6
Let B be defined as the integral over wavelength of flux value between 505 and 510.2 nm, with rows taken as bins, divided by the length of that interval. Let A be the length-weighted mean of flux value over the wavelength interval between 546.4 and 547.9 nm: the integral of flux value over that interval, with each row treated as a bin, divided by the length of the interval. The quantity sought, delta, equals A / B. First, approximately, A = 44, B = 43.4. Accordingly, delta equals 1.02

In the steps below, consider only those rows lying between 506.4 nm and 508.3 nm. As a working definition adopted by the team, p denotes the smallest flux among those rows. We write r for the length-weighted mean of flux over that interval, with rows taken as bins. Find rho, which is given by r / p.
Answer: 1.15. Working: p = 36.01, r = 41.4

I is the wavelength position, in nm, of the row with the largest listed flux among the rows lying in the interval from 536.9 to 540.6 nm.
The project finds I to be 538.275 nm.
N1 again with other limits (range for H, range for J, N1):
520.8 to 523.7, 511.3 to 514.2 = 506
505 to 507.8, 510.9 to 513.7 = 519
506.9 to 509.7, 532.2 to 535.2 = 523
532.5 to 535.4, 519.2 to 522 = 527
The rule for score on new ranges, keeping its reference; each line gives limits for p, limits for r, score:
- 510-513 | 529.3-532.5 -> 6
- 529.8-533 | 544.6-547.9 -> 9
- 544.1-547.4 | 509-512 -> 7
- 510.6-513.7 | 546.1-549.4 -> 6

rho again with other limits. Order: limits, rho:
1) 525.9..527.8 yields 1.09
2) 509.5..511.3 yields 1.21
